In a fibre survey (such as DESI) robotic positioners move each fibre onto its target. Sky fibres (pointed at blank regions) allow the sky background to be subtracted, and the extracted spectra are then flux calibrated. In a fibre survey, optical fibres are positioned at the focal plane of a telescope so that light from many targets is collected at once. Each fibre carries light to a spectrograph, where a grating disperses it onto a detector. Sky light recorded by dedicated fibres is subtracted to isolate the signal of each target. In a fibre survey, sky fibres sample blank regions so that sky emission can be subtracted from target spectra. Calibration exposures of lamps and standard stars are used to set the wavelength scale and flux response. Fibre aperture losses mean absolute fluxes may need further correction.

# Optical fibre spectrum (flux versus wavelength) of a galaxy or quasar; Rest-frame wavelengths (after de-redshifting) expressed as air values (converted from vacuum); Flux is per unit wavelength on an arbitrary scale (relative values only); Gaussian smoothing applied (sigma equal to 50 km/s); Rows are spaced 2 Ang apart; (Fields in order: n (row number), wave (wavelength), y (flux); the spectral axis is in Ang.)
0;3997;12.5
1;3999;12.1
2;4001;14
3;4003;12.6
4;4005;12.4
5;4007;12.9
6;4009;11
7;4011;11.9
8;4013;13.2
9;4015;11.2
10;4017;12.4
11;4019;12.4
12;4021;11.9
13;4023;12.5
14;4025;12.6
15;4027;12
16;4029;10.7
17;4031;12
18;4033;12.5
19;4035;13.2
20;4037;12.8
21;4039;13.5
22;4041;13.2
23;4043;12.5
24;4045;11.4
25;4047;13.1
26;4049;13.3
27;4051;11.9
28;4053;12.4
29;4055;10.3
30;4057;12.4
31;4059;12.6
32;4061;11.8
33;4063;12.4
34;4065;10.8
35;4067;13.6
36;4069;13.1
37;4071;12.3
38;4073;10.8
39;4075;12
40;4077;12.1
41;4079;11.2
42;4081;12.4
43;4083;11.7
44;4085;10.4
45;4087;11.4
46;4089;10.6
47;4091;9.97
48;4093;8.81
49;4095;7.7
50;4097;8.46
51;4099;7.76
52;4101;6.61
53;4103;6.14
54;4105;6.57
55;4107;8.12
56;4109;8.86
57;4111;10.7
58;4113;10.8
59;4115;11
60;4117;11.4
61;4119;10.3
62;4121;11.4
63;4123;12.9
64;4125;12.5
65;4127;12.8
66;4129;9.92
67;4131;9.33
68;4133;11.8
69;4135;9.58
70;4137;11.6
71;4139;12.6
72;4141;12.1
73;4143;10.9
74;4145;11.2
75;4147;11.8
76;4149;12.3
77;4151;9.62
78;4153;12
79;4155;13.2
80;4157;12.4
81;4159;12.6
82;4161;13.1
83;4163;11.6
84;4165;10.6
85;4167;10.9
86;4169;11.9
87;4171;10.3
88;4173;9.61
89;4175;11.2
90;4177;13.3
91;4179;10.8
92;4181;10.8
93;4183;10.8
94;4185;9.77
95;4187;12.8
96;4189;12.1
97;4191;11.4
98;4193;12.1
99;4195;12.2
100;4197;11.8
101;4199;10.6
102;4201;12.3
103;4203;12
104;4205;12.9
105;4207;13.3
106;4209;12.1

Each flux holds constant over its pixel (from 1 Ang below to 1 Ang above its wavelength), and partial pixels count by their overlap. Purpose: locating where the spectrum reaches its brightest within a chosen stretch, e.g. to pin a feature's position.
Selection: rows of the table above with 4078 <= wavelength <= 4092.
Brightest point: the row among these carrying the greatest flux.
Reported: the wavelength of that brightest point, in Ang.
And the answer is 4081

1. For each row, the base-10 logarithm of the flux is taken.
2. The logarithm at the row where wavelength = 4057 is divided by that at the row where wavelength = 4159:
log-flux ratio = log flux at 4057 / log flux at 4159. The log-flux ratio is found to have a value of 0.99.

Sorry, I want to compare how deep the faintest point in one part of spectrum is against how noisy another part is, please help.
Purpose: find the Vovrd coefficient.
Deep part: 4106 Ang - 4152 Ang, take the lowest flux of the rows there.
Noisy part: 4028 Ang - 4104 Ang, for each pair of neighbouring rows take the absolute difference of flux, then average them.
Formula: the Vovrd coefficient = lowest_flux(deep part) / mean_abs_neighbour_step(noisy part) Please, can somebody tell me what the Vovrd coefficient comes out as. 8.4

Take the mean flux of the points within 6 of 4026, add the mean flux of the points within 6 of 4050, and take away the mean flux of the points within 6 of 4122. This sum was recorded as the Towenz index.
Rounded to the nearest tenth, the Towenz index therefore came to 12.1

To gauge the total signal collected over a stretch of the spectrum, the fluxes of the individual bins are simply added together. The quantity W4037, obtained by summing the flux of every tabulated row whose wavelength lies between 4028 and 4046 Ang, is 112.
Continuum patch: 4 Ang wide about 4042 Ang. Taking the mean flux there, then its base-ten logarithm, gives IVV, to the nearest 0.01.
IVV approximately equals 1.11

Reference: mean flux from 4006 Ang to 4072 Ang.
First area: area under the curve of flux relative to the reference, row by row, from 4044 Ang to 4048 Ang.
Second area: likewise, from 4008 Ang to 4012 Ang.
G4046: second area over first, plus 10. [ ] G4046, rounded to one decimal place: 10.9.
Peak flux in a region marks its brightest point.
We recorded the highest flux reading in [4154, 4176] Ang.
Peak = 13.2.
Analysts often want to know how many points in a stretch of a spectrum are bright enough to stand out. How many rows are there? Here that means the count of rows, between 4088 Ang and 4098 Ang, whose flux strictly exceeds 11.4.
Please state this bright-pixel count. 0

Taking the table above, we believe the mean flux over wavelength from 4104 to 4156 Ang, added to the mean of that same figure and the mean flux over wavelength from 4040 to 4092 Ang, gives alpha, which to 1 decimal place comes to 22.4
